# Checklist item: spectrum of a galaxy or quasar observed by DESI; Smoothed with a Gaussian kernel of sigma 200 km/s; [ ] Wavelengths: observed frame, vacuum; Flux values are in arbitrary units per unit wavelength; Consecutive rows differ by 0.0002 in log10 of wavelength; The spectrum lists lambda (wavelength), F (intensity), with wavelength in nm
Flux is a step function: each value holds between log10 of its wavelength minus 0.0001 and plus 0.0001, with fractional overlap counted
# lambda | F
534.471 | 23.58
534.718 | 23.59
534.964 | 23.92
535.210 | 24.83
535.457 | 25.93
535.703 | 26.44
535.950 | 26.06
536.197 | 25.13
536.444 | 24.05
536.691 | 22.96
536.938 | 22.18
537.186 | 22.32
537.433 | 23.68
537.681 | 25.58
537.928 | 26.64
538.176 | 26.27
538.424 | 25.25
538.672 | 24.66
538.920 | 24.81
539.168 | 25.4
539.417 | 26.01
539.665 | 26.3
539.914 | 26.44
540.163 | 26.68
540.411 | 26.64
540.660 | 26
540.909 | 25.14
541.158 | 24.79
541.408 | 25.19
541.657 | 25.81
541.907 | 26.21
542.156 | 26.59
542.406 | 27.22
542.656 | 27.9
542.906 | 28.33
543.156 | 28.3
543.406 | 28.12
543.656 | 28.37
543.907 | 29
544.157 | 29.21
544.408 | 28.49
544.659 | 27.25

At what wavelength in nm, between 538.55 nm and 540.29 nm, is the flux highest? 540.163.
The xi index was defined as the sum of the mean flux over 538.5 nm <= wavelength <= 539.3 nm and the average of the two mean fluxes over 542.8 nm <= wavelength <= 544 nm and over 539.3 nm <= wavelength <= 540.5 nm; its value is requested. 52.4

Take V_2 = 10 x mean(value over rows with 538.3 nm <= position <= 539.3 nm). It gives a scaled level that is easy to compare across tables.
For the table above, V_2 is 250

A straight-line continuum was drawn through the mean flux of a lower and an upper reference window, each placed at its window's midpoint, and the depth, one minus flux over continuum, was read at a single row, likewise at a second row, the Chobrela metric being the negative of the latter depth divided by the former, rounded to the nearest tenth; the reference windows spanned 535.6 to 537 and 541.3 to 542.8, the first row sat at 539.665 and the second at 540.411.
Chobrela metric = -1.1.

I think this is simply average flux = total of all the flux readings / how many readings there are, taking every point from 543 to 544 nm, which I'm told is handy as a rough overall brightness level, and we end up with 28.4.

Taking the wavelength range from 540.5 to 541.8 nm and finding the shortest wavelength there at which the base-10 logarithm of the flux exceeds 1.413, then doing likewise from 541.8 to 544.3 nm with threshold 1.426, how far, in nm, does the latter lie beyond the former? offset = 1.75 nm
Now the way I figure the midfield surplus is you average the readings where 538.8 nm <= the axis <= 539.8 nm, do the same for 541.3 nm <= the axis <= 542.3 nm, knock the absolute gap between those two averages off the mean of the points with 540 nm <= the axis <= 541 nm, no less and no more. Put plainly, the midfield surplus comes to 25.8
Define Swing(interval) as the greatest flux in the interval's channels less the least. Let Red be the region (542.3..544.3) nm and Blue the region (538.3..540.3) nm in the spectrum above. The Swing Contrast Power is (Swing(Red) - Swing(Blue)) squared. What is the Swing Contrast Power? 0.0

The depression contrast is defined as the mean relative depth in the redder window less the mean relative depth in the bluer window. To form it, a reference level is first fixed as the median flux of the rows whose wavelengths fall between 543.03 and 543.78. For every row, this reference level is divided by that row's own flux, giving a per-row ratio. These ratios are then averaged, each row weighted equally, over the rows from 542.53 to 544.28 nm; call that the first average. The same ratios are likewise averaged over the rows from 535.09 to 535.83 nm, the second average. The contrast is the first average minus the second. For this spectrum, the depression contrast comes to -0.11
